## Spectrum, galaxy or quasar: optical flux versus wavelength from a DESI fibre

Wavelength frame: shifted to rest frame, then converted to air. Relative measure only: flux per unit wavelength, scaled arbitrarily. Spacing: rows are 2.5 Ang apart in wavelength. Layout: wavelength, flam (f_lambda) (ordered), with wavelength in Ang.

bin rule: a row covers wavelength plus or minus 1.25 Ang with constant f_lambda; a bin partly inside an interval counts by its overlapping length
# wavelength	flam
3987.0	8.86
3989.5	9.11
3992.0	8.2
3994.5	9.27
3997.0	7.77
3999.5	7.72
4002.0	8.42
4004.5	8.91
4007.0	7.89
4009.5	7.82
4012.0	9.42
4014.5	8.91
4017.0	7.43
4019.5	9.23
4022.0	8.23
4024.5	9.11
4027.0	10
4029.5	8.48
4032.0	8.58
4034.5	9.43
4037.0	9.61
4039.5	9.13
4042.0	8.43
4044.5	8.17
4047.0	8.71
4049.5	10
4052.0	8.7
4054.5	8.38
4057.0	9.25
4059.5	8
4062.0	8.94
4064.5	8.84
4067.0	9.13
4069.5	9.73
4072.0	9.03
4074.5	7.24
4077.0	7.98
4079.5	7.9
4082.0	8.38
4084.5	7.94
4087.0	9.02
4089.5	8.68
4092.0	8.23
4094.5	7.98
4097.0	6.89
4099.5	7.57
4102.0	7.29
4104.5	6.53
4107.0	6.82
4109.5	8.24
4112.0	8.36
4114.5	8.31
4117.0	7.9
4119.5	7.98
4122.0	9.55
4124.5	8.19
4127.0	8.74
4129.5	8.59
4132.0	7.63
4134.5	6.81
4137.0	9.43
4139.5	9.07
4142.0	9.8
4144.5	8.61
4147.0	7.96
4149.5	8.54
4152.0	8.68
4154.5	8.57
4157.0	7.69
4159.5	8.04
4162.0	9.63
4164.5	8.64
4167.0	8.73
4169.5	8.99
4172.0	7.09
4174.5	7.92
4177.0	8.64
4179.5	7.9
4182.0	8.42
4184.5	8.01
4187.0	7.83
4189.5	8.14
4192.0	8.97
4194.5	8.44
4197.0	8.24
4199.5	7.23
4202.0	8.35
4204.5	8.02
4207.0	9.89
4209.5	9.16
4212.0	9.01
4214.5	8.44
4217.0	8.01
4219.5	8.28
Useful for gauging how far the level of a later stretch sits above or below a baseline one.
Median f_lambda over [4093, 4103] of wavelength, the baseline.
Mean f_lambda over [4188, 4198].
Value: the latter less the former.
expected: 1.0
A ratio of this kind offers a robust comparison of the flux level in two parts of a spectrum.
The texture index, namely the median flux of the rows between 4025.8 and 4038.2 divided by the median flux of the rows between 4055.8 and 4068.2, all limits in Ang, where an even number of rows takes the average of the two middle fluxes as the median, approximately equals 1.05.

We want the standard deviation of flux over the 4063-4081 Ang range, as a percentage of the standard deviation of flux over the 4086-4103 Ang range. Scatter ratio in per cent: 114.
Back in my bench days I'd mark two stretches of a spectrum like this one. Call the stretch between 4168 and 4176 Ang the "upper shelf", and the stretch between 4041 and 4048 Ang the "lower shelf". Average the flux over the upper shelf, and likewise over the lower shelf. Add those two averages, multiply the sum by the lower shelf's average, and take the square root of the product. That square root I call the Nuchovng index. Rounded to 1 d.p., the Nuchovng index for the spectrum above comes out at 11.8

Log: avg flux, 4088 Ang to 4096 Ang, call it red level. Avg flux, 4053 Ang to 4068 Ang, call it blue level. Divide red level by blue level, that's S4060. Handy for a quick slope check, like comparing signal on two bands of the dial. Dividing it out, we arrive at 0.95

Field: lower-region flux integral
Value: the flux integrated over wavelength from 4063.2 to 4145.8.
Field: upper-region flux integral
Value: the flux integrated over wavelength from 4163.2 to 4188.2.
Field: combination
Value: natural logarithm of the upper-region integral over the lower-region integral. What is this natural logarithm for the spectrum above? -1.2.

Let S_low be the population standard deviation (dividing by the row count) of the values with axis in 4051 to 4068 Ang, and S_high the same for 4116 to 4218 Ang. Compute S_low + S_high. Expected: 1.09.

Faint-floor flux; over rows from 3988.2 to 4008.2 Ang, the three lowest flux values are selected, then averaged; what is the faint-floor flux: 7.79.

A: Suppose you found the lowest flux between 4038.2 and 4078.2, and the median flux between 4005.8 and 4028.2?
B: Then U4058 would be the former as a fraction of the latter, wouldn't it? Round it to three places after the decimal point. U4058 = 0.813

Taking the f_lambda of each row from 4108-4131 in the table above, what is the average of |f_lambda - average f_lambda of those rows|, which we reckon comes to 0.35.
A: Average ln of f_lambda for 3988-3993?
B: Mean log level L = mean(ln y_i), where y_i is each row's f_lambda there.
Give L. 2.16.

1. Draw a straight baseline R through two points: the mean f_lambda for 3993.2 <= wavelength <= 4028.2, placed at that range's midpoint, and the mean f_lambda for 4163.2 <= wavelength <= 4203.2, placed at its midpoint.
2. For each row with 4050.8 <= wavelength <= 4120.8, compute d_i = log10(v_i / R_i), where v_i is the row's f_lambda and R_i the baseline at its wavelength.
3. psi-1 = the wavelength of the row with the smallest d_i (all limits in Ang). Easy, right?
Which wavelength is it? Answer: 4104.5 Ang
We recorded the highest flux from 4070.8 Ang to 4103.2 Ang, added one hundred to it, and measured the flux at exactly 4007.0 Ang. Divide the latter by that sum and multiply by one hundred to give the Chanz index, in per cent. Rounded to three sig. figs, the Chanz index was 7.24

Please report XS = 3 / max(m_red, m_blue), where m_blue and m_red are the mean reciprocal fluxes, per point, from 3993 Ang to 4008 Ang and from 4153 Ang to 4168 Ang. 24.9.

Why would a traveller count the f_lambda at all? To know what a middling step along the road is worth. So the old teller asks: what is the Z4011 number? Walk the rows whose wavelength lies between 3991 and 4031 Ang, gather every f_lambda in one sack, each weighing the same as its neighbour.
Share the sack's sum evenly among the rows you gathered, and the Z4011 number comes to 8.55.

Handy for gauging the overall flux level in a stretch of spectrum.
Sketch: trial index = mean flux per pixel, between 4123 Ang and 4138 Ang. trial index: 8.23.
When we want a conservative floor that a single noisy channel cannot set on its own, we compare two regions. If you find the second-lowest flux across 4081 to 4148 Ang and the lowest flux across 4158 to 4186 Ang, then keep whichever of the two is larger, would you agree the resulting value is 7.1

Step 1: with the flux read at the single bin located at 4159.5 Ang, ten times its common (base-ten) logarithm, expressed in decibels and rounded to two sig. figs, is 9.1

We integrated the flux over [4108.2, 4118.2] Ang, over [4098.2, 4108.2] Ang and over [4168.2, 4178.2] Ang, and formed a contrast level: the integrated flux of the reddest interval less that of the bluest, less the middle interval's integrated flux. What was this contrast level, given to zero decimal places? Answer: -71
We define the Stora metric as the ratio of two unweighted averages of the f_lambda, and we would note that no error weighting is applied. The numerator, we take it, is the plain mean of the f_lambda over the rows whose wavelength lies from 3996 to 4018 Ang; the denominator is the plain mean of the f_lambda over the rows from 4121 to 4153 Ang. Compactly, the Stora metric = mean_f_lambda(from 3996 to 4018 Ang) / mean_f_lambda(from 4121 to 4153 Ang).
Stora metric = 0.96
